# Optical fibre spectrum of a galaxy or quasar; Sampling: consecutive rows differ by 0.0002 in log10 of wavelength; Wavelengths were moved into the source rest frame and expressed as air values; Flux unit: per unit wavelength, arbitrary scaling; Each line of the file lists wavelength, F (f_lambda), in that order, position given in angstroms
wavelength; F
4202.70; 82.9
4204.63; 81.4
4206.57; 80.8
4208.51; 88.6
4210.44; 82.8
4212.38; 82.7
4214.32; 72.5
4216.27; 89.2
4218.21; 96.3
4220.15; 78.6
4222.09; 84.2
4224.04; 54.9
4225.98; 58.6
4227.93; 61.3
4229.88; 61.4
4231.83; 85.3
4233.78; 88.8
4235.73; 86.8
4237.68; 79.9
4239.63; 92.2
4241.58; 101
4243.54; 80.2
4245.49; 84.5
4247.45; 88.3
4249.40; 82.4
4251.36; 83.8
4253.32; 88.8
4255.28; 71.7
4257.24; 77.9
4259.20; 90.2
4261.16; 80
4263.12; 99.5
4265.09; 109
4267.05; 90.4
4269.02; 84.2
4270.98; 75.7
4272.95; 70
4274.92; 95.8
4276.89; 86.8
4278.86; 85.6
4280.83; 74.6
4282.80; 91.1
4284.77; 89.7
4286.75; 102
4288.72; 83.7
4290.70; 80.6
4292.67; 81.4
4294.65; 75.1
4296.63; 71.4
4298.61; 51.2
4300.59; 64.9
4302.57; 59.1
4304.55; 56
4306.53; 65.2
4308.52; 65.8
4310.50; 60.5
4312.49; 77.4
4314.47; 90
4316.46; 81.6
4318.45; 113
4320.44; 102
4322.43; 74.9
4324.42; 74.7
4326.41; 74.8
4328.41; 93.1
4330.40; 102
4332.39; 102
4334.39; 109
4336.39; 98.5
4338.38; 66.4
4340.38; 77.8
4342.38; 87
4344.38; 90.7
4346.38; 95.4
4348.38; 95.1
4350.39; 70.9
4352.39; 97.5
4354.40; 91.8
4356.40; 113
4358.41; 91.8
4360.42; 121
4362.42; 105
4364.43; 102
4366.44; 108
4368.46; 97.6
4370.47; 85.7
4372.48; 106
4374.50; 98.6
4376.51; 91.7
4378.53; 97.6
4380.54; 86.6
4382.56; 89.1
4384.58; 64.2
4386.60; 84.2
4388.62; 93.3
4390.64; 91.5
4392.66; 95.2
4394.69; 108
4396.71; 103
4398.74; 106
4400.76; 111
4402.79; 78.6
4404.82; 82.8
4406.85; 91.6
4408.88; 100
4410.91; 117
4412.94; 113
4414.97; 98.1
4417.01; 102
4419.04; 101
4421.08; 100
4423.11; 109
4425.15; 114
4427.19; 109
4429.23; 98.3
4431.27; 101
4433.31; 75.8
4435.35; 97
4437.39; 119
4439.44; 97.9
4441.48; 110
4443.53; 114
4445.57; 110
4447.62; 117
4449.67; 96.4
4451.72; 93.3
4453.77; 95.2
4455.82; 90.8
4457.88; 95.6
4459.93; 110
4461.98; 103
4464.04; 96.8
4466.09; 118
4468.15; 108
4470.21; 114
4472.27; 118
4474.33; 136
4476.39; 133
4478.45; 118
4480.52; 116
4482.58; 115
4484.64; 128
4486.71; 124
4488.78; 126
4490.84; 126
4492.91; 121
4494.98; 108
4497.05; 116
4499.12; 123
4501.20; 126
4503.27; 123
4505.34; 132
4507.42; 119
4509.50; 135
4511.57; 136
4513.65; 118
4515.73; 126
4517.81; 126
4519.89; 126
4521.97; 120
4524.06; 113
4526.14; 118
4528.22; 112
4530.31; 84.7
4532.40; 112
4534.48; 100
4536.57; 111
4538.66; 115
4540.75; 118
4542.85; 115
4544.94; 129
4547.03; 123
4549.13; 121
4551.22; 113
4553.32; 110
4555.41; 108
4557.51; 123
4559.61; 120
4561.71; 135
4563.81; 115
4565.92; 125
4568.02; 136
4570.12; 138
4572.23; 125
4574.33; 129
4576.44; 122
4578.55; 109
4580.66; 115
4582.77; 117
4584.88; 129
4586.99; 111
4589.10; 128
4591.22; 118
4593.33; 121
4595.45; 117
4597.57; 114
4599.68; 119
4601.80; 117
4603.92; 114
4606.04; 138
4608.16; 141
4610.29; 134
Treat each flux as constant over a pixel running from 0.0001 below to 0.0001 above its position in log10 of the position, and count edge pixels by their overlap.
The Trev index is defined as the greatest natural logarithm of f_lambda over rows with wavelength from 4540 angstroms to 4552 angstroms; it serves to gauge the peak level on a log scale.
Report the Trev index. 4.86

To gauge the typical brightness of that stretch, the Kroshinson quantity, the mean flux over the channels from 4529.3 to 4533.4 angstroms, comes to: 98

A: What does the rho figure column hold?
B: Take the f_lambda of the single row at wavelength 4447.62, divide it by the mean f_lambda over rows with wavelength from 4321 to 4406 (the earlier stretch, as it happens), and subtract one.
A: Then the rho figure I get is 0.26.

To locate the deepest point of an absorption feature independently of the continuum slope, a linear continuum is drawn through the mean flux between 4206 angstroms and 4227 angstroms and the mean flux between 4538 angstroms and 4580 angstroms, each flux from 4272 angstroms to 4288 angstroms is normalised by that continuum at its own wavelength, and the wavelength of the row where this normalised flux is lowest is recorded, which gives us 4272.95 angstroms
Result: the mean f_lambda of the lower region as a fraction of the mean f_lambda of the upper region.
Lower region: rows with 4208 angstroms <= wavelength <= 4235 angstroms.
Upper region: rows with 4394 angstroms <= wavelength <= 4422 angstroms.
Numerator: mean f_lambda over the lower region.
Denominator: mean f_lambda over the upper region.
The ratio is 0.77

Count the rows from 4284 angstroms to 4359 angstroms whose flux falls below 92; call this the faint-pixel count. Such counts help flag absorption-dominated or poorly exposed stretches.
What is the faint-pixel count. 26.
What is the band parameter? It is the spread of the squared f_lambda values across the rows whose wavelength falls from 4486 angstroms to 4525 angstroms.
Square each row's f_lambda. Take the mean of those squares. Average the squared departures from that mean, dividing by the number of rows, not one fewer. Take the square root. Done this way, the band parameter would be 1667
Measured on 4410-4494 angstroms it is 2724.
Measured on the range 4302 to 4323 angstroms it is 2946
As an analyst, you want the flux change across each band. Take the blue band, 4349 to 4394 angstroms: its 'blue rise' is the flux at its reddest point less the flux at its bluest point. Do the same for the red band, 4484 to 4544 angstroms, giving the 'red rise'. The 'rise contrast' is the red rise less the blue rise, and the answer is -37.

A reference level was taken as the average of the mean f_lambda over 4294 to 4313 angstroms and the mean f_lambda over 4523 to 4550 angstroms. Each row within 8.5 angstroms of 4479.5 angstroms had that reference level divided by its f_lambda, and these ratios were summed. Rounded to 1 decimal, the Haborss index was 5.8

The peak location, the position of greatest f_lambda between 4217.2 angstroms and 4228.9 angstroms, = 4218.21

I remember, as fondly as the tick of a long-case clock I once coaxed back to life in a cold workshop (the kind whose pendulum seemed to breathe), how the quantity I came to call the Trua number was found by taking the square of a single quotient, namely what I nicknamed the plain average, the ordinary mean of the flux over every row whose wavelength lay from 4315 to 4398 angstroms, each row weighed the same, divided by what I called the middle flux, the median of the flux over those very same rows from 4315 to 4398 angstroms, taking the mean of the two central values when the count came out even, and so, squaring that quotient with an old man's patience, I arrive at 0.966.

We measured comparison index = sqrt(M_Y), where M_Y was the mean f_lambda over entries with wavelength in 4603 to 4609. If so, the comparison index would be 11.4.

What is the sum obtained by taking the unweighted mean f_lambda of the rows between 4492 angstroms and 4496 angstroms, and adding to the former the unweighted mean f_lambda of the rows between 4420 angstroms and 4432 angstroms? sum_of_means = 220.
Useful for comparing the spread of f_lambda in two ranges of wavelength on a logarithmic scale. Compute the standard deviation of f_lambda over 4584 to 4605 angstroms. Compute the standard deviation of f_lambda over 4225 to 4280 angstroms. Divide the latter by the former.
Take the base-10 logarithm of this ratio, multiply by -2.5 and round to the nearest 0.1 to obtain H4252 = -0.8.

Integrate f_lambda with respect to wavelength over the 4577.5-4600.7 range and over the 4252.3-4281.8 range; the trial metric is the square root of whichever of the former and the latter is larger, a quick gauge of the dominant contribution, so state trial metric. 52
